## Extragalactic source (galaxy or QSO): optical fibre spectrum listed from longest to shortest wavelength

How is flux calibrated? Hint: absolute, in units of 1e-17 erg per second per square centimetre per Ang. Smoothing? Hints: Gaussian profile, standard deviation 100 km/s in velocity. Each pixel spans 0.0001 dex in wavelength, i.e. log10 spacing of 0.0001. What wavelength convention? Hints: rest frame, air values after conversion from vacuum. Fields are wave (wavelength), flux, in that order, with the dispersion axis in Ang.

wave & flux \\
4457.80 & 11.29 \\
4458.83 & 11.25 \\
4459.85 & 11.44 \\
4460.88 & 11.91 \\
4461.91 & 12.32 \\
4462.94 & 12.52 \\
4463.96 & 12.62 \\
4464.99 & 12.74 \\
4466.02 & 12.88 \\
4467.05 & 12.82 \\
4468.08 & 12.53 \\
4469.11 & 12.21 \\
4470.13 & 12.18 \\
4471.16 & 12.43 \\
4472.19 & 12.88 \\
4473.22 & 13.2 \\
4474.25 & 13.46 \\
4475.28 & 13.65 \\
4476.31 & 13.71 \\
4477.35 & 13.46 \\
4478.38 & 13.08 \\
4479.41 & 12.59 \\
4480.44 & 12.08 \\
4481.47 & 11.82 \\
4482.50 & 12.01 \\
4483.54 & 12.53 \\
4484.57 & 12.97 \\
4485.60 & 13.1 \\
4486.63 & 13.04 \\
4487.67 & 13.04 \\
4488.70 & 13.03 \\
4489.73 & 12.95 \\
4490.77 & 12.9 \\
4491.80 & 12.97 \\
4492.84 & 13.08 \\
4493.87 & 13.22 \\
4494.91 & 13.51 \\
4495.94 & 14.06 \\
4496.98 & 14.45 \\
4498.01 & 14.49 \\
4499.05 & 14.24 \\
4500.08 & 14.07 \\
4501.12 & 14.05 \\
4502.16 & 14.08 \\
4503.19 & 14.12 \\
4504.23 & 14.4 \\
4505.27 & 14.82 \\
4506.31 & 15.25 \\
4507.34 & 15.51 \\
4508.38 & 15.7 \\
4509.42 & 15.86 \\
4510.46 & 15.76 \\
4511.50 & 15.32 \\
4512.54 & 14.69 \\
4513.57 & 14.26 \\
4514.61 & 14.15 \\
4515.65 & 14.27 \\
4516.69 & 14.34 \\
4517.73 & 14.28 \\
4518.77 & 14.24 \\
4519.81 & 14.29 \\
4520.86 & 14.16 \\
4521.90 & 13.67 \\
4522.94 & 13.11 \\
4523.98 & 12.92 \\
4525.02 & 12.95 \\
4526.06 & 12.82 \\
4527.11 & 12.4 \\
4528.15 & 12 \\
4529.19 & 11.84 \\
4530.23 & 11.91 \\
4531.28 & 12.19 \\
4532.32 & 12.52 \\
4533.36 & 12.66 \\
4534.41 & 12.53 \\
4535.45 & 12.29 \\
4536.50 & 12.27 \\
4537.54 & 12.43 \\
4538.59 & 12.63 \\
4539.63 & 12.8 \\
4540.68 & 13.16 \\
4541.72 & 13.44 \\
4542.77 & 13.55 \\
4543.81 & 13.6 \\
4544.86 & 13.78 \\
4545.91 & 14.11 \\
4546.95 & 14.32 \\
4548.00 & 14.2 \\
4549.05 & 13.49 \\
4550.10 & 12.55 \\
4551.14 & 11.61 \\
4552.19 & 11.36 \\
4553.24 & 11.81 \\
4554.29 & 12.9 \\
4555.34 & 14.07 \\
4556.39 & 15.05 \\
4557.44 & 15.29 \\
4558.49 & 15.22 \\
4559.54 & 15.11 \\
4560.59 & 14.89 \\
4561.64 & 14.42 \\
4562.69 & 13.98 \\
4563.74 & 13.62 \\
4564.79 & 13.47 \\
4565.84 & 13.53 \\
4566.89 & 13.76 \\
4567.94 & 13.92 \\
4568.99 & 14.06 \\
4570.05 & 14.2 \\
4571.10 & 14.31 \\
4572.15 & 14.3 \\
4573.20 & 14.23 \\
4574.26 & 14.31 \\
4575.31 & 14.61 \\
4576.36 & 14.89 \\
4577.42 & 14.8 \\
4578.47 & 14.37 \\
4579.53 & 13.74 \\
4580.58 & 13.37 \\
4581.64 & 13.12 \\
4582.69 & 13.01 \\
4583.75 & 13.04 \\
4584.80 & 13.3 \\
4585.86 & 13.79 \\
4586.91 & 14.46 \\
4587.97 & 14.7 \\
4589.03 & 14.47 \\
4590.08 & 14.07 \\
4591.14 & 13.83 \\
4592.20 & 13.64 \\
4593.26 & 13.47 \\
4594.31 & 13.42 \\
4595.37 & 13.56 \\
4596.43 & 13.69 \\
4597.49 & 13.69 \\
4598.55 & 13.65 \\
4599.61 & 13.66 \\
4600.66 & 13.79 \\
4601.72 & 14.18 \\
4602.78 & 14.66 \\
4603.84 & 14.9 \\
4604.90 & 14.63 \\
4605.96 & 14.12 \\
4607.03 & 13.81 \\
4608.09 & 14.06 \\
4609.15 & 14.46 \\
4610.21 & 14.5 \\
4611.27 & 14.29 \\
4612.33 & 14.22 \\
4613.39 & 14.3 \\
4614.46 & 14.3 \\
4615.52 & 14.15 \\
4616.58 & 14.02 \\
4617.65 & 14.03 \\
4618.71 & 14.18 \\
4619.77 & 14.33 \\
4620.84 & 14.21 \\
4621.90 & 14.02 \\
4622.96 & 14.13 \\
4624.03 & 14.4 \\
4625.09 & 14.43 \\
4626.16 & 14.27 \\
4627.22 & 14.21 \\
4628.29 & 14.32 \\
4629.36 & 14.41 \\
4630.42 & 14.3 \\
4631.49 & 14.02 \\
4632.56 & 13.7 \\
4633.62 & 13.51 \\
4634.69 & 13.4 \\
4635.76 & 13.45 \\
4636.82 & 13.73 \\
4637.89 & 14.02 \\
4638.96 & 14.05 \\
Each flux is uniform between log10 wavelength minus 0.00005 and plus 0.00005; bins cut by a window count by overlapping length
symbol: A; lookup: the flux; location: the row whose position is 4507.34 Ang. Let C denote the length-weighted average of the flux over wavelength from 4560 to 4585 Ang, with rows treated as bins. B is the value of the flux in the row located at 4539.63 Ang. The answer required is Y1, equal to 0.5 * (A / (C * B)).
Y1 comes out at 0.043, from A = 15.51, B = 12.8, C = 14.0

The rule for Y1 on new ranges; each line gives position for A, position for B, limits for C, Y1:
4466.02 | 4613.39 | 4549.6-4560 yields 0.033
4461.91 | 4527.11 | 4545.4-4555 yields 0.038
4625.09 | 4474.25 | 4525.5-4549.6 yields 0.042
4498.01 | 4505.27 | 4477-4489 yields 0.038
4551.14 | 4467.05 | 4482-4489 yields 0.035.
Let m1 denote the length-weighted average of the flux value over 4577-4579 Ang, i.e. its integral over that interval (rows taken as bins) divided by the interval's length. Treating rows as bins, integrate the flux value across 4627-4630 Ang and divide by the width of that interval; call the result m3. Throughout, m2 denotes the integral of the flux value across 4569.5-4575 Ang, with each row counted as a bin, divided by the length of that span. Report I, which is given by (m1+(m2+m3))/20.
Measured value 2.16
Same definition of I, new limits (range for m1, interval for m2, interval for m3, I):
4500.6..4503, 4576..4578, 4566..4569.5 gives 2.14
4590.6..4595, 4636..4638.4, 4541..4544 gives 2.05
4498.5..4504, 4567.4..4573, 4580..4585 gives 2.07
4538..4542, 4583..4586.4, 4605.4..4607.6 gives 2.01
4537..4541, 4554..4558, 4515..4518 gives 2.07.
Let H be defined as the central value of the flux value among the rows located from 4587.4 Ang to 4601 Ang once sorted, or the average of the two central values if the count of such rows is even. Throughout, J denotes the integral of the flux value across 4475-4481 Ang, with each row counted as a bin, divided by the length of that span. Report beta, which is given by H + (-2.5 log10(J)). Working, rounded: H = 13.7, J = 13.1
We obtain 10.9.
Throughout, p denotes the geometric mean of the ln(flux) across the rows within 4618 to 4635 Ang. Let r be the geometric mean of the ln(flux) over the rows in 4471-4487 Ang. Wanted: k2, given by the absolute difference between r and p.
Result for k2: 0.09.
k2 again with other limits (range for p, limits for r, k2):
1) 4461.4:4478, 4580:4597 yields 0.06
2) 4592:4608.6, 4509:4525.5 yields 0.02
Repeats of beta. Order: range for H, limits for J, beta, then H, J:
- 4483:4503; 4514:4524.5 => 10.2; 13.1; 13.9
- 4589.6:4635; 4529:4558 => 11.3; 14.1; 13.0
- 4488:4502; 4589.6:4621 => 10.6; 13.5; 14.1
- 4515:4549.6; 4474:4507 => 10.3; 13.1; 13.5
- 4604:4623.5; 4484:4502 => 11.4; 14.2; 13.5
